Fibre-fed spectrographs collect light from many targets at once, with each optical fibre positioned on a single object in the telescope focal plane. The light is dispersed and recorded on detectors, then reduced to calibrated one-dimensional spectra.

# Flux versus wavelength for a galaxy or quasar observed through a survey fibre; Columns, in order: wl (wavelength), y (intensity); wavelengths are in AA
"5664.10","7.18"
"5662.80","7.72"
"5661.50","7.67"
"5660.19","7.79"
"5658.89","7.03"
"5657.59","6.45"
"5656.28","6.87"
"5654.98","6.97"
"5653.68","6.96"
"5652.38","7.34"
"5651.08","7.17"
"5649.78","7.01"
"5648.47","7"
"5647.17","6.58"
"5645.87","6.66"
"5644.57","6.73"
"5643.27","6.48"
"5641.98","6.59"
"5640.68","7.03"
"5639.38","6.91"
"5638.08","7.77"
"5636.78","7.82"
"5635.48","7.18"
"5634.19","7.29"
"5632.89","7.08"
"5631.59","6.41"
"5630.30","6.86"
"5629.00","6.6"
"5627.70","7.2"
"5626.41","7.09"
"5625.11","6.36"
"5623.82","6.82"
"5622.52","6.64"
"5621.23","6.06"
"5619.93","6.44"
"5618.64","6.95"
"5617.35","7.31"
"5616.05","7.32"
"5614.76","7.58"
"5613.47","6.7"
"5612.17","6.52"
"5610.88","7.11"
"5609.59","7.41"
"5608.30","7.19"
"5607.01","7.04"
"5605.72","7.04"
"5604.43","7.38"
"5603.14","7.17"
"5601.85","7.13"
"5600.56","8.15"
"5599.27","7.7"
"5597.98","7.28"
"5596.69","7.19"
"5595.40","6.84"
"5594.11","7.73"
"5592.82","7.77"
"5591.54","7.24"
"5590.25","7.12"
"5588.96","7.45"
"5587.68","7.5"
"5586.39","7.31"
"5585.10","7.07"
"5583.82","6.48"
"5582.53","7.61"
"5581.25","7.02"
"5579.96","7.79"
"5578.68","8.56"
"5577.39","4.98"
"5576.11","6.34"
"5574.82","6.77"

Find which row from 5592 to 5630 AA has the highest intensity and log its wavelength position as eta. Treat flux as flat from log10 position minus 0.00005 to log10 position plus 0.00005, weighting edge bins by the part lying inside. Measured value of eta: 5600.56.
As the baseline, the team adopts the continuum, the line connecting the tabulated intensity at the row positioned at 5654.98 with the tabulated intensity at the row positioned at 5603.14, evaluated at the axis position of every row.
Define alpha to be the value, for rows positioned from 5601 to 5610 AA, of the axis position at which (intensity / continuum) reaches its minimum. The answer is 5605.72 AA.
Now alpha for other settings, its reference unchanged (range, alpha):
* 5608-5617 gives 5612.17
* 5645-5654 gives 5647.17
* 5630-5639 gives 5631.59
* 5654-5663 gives 5657.59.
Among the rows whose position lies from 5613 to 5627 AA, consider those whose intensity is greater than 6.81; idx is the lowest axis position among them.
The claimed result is 5614.76 AA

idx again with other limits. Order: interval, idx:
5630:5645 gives 5630.30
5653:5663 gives 5653.68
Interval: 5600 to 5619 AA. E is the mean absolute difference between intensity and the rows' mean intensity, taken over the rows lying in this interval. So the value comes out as 0.26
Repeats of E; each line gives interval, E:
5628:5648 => 0.34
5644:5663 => 0.32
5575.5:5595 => 0.56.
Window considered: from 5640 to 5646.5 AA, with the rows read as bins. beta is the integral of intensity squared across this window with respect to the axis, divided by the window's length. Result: 45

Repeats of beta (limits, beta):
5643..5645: 44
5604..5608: 51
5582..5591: 52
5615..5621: 49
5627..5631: 47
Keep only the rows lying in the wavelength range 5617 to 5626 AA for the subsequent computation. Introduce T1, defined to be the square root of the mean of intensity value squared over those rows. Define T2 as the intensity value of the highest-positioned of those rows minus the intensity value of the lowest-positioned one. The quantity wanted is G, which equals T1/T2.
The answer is -7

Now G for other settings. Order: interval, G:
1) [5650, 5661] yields 11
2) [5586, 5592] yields -105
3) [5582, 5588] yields -66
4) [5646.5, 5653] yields 9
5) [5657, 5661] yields 5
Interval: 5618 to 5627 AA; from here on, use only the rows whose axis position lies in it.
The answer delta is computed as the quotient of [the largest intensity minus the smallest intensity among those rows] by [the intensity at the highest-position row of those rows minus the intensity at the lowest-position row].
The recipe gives 7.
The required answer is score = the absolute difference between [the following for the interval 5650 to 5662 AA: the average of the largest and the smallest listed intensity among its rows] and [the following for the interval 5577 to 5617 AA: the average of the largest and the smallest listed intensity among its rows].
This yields 0.35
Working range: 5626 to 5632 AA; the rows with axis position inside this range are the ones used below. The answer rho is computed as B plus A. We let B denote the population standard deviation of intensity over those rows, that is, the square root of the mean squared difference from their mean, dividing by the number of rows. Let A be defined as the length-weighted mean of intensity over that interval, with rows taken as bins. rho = 7.1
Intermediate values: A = 6.8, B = 0.29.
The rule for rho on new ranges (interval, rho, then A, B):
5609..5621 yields 7.4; 7.0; 0.39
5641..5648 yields 6.7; 6.6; 0.08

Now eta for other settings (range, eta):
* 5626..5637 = 5636.78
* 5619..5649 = 5636.78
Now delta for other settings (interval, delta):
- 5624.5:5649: 2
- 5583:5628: 3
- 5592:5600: -13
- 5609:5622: -1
